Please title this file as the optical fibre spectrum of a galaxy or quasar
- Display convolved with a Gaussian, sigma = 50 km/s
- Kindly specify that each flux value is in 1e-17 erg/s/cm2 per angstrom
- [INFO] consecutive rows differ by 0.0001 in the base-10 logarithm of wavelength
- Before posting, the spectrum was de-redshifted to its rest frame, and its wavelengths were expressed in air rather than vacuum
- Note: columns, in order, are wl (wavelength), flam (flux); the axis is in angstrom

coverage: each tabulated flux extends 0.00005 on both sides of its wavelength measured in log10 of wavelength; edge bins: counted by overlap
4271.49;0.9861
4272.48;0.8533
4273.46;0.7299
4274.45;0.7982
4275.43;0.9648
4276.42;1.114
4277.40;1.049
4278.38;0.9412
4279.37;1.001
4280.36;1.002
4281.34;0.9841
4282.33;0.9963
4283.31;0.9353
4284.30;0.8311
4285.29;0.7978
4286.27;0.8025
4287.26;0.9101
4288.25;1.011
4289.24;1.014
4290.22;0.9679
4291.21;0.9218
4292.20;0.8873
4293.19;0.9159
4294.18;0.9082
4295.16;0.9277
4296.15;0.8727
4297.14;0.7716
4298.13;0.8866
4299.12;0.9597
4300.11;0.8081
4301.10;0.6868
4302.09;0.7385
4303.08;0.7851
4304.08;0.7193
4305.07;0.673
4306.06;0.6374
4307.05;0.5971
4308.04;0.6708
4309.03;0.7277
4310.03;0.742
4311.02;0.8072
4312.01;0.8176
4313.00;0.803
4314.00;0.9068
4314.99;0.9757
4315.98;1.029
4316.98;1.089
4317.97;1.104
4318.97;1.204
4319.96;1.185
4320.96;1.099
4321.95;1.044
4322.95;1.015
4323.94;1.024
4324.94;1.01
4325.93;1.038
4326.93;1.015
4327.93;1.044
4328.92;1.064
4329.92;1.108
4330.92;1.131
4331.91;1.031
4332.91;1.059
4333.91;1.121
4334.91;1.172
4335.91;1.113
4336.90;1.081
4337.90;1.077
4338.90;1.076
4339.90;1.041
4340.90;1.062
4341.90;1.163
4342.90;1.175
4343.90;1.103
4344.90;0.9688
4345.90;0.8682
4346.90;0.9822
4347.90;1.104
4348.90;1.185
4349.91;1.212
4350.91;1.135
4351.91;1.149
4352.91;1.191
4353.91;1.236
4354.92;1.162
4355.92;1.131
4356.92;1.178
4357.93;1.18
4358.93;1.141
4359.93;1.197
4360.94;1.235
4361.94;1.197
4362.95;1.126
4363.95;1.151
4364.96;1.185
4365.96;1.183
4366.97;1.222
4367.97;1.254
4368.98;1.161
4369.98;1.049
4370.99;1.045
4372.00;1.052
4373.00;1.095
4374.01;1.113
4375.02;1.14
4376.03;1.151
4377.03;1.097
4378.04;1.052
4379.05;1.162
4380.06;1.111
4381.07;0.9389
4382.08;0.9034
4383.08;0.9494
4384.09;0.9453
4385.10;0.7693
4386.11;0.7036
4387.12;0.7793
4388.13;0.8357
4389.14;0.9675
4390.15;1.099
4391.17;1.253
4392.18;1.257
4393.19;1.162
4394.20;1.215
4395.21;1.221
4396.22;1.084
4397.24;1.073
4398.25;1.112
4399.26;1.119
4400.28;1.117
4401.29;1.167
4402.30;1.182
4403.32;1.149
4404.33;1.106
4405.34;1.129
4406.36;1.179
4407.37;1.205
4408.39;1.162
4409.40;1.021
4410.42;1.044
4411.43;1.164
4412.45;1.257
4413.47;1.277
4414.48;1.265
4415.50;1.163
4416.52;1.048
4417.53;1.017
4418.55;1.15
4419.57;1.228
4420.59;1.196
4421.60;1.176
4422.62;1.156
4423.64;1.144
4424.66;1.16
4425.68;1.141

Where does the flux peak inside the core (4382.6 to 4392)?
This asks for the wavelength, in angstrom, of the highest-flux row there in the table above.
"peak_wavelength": 4391.17 angstrom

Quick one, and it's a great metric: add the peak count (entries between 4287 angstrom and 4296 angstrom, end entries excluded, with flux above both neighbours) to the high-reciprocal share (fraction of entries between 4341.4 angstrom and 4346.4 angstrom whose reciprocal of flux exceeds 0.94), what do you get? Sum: 2.4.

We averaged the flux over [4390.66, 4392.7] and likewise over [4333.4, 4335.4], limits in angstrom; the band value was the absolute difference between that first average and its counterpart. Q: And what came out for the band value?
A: 0.11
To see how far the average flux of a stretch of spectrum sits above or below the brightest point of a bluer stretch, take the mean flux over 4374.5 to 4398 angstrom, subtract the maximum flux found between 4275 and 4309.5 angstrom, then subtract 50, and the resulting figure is -50.1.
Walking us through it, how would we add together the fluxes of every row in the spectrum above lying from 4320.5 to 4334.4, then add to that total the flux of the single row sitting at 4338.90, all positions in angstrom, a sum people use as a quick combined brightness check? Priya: 16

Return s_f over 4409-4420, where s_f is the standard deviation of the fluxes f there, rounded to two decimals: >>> 0.10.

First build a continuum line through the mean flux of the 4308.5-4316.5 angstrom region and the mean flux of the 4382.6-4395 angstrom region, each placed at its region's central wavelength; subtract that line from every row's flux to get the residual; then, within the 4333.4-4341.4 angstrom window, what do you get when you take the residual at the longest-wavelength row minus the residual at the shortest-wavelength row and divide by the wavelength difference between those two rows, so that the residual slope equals -0.01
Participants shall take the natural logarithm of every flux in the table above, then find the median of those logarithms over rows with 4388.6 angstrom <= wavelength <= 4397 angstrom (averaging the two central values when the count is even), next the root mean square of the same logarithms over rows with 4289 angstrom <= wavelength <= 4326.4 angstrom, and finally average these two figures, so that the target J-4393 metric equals 0.195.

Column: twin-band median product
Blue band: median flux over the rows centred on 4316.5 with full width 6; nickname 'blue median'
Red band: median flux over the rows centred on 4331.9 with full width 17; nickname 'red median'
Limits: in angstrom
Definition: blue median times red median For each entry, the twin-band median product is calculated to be 1.13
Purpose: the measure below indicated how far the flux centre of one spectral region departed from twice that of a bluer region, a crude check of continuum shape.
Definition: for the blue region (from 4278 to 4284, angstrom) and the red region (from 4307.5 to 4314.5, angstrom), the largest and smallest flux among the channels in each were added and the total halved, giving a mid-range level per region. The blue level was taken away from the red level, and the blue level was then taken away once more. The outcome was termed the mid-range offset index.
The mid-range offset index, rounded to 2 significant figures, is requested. -1.1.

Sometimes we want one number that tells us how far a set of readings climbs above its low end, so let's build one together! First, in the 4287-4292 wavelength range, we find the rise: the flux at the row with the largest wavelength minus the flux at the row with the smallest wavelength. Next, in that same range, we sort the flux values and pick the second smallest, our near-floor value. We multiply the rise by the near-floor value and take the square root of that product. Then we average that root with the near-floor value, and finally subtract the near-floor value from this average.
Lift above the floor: -0.409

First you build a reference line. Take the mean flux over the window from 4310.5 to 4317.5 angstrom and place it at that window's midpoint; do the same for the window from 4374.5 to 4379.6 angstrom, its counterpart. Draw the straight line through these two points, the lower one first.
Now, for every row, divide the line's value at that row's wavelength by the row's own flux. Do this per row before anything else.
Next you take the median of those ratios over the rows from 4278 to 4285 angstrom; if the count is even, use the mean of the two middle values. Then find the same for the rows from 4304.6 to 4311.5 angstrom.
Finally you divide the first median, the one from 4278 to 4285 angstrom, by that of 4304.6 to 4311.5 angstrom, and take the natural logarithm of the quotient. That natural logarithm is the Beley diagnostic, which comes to -0.5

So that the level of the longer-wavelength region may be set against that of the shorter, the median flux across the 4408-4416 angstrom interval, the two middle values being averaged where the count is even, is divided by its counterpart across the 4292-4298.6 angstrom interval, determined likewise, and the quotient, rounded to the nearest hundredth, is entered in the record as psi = 1.31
